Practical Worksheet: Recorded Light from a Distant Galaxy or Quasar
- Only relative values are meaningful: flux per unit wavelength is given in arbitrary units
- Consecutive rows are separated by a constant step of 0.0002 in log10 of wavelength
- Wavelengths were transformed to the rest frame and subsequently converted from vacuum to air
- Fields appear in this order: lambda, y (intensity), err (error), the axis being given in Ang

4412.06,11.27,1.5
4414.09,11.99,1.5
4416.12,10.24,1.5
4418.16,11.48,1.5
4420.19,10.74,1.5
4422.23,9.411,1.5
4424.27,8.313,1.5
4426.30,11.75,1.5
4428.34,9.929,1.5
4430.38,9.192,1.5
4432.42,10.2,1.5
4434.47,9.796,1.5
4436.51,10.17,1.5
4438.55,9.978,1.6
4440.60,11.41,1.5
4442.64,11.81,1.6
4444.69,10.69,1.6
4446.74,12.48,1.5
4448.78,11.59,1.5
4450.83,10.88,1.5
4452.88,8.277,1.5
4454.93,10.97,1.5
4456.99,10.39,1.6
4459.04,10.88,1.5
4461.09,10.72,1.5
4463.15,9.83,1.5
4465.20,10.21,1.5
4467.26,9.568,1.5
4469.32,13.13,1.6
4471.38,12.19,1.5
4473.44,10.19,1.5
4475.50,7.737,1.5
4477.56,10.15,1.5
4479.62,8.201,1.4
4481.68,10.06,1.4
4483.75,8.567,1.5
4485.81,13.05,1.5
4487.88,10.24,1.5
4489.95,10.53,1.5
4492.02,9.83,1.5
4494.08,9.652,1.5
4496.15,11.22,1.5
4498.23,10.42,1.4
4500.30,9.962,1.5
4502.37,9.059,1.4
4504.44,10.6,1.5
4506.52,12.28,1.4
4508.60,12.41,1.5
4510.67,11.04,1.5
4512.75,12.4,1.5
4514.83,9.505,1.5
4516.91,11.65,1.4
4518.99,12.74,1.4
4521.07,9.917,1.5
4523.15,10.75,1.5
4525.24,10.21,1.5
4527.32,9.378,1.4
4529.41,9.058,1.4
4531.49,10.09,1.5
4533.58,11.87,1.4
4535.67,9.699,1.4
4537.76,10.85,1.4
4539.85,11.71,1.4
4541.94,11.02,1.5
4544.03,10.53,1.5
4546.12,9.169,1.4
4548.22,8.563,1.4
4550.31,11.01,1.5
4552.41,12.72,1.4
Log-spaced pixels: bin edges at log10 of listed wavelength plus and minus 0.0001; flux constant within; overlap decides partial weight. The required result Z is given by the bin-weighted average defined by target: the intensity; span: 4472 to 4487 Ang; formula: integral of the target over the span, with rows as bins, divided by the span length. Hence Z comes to 9.8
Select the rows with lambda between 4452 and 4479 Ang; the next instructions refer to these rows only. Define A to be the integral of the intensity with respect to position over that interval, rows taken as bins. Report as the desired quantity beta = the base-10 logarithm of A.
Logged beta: 2.44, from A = 278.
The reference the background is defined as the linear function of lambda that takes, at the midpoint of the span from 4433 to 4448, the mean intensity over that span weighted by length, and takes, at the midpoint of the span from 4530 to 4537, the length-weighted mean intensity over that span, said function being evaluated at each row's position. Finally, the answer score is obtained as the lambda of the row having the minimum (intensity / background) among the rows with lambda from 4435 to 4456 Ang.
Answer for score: 4452.88 Ang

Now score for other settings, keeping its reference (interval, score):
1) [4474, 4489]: 4475.50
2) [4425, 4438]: 4430.38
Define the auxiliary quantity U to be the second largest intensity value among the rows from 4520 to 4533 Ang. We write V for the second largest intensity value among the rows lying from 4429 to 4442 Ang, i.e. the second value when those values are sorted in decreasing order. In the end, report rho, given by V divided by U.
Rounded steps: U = 10.21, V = 10.2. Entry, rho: 1.00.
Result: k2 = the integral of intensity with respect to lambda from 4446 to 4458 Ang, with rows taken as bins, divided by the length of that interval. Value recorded 10.7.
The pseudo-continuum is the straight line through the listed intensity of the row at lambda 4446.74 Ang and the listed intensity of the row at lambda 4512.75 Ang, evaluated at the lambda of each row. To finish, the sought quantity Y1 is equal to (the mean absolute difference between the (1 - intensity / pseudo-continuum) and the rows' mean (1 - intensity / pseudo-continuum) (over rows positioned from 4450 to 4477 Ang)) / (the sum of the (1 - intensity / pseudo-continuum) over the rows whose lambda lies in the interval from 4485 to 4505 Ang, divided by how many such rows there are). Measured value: 0.50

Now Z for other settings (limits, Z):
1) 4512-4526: 11.0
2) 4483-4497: 10.5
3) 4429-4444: 10.4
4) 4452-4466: 10.2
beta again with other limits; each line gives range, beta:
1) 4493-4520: 2.47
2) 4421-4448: 2.45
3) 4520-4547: 2.45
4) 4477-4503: 2.42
